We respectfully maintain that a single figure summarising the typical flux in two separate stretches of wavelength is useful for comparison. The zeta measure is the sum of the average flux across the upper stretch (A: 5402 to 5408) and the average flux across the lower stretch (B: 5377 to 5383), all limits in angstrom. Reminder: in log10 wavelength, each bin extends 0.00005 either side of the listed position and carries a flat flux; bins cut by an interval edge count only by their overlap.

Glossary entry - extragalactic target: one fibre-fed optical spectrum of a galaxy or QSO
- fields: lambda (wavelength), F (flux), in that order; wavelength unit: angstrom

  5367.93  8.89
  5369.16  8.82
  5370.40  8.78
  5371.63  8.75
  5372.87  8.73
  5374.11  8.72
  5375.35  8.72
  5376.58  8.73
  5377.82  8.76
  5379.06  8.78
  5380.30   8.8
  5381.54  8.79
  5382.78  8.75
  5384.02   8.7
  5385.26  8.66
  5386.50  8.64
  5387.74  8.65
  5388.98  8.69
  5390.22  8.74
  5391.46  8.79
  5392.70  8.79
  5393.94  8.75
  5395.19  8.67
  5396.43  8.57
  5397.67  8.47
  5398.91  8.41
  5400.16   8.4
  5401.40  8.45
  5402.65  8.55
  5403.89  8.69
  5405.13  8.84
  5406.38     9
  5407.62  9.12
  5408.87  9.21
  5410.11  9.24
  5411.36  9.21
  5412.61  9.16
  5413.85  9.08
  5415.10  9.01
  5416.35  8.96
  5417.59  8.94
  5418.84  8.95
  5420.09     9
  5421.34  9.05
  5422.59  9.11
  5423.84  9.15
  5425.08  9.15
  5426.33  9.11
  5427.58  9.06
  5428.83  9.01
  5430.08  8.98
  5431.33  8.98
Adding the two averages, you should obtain 17.6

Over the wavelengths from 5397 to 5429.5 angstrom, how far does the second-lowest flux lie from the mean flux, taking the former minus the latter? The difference -0.53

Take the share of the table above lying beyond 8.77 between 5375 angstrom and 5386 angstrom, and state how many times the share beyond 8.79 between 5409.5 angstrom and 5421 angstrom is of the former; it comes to 3.0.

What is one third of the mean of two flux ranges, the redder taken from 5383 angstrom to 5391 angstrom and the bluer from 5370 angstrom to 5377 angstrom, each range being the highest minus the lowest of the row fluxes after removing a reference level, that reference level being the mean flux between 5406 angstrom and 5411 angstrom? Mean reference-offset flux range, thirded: 0.03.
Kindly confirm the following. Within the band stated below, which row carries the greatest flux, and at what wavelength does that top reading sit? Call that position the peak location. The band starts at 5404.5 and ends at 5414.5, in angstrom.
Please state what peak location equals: 5410.11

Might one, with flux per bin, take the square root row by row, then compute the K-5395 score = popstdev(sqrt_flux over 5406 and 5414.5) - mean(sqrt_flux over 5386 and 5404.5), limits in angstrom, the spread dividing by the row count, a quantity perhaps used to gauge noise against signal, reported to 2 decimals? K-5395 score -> -2.92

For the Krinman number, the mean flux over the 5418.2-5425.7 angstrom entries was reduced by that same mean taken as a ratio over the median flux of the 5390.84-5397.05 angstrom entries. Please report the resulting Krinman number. 8.03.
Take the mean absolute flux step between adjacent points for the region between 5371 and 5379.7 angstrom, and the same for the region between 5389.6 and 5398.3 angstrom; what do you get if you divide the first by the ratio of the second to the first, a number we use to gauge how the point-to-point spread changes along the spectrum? 0.004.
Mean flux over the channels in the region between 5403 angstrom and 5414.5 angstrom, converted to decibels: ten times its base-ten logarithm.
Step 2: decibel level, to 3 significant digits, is 9.57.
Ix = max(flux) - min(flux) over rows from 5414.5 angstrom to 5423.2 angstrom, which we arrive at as 0.17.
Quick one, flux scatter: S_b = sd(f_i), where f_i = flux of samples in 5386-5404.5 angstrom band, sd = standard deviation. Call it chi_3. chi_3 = 0.13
